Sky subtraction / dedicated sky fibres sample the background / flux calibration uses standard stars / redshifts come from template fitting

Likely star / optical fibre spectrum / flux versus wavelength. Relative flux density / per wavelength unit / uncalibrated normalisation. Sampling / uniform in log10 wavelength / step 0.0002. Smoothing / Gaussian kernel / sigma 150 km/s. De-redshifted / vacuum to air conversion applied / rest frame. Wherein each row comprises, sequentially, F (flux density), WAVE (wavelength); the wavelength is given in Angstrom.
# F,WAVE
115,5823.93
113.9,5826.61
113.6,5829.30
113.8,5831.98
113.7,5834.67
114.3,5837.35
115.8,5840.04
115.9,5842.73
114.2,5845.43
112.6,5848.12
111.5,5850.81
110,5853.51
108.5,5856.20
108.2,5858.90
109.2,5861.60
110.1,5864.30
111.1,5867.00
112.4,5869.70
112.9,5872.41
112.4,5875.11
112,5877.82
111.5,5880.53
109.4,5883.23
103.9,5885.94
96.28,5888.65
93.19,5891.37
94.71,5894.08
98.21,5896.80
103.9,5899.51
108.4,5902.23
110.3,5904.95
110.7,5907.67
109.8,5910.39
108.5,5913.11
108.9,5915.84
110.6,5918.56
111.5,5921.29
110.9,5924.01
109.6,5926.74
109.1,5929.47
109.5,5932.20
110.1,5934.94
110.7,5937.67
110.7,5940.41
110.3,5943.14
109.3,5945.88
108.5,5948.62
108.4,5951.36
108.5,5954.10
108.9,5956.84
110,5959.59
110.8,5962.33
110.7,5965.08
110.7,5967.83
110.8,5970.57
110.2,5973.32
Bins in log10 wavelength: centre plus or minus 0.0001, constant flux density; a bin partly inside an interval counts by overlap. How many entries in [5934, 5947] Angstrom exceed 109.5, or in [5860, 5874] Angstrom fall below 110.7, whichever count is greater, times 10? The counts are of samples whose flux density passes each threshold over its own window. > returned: 40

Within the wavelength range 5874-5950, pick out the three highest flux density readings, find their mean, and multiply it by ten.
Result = 1120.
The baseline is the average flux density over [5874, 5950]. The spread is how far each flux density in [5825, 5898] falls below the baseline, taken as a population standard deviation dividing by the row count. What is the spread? 6.3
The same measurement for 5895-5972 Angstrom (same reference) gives 2.6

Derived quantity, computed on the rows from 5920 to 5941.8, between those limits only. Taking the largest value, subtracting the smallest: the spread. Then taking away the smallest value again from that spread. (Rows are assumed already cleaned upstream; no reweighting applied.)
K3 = -107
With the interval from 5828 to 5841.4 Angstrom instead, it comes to -111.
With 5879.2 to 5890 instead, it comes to -81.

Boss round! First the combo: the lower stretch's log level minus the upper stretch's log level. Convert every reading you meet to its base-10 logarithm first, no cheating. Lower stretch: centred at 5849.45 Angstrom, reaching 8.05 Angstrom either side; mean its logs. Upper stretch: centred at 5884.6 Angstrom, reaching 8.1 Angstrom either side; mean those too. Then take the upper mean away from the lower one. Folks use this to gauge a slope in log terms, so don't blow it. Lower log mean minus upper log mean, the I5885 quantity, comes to 0.032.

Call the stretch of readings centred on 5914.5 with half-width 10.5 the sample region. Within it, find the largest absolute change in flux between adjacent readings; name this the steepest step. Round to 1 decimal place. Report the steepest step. 1.7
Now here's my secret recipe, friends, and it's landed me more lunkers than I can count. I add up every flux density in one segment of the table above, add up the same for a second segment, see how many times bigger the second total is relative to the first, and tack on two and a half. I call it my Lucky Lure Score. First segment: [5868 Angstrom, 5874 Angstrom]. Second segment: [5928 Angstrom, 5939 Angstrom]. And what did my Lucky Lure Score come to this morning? 4.45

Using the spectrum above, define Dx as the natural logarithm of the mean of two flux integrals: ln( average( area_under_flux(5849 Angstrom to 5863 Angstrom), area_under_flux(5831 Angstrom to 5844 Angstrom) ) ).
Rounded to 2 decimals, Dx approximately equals 7.32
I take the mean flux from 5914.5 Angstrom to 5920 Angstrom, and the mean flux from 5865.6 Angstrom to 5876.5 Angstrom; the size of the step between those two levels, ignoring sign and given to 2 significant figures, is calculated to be 2.4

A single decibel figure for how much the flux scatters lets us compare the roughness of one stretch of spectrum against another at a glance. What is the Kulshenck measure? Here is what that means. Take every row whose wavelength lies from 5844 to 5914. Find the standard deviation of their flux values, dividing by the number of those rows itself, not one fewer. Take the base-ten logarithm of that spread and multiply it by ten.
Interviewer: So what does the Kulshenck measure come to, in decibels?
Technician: 7.6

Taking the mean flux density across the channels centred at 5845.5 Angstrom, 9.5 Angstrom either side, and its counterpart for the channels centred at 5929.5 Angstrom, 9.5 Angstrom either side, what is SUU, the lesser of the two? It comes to 110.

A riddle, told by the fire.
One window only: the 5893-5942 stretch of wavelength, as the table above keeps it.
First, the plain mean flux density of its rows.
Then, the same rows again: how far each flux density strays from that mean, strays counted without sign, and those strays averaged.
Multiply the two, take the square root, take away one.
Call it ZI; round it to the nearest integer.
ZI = 17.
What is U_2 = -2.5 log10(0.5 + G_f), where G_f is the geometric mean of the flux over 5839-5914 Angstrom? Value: -5.09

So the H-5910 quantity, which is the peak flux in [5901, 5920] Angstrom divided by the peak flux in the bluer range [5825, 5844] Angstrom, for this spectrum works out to 0.955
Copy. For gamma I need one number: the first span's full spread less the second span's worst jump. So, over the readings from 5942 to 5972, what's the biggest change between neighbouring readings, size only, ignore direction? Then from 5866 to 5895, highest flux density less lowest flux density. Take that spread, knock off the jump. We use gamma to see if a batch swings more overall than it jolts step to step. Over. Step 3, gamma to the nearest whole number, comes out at 19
